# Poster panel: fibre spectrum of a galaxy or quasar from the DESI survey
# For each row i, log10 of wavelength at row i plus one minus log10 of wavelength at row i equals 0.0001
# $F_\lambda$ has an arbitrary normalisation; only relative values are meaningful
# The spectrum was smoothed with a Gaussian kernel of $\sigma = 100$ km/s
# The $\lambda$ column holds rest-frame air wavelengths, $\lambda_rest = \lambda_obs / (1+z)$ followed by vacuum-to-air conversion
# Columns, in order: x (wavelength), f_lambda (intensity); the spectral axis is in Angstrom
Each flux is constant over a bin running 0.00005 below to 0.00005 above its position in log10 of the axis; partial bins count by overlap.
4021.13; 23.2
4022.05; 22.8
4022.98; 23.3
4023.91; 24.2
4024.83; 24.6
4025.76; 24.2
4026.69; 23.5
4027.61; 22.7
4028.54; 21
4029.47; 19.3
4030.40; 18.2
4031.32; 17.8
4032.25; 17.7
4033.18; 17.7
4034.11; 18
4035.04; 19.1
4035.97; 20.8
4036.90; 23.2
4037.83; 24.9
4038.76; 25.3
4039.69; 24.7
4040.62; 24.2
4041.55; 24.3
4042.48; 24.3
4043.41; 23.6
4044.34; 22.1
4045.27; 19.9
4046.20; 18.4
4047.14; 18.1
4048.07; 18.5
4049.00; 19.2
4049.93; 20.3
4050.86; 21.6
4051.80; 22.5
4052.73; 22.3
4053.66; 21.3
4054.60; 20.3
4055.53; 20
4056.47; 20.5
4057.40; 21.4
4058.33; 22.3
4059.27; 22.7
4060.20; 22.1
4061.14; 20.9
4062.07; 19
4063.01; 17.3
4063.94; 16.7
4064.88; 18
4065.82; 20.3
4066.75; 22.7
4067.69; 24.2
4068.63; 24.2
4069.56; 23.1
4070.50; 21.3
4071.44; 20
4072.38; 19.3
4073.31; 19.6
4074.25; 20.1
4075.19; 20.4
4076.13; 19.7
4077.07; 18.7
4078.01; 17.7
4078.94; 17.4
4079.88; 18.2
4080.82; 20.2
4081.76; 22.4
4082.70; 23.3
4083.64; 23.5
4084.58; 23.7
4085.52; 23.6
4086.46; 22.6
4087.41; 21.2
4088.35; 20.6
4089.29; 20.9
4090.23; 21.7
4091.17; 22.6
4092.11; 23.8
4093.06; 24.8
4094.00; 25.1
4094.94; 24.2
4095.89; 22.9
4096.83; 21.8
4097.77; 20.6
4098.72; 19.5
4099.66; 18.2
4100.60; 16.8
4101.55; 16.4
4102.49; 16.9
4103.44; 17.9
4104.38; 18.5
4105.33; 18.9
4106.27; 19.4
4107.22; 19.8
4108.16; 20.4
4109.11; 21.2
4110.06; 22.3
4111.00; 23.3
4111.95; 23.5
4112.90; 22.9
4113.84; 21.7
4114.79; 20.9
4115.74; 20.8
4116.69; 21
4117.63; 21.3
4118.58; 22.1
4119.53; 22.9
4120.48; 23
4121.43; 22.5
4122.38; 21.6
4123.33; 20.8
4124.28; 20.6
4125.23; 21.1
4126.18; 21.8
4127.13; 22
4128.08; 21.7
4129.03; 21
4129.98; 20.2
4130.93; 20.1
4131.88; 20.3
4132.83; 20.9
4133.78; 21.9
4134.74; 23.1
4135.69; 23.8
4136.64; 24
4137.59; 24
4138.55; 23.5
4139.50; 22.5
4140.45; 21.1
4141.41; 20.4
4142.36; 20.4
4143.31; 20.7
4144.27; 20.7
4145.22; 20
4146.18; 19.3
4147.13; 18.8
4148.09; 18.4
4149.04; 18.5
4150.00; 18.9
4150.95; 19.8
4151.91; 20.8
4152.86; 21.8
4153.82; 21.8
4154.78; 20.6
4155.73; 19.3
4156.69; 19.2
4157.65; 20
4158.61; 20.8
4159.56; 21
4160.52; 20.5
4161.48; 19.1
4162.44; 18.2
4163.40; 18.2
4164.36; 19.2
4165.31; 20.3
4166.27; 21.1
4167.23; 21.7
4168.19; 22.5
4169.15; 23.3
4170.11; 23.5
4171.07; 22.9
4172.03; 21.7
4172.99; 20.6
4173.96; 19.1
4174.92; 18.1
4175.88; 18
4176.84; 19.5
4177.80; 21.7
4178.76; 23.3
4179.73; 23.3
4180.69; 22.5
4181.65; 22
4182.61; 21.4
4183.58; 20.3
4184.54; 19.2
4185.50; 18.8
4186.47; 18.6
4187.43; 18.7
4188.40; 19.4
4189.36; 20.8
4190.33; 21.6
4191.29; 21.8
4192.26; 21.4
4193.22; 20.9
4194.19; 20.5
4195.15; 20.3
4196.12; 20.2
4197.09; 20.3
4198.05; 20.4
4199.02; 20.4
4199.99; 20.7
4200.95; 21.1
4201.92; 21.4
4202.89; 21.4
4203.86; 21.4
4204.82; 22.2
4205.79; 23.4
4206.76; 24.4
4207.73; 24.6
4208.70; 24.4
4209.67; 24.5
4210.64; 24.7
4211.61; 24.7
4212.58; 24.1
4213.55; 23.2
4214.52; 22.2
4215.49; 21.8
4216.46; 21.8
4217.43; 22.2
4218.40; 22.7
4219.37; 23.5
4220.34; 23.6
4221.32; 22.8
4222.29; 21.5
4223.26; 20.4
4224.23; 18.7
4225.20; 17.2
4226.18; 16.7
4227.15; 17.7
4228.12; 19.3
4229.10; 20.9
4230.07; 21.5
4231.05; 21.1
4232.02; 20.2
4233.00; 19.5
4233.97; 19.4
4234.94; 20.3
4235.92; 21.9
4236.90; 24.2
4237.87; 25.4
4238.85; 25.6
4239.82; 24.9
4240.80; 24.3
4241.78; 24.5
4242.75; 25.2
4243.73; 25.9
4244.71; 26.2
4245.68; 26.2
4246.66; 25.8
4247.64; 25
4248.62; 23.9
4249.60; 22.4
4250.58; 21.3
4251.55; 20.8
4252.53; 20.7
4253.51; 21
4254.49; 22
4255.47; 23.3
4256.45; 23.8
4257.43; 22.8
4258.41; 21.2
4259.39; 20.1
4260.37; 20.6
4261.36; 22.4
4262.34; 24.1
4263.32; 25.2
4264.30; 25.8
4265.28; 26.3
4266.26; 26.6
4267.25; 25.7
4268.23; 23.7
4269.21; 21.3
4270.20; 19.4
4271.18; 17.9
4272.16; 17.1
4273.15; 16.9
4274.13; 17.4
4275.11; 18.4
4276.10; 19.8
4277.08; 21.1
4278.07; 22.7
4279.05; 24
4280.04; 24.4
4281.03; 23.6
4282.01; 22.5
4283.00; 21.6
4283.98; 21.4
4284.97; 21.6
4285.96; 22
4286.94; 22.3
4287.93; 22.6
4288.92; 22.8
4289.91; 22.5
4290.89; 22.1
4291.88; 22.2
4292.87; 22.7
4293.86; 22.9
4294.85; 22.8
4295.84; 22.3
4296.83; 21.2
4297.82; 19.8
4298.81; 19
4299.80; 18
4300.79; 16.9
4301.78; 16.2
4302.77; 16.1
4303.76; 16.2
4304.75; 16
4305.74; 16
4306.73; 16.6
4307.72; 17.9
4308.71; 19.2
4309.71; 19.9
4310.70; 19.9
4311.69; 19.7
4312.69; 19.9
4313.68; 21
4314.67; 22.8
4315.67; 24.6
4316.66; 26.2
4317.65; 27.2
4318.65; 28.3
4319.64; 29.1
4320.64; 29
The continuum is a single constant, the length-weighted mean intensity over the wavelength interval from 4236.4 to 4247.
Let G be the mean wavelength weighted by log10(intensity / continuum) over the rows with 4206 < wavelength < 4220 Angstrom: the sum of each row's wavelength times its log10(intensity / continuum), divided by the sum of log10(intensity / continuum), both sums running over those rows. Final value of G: 4214.9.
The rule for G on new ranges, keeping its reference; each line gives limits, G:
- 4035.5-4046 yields 4041.3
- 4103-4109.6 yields 4105.9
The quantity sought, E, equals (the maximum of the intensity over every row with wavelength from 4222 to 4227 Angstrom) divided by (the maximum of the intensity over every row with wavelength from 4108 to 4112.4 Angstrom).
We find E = 0.91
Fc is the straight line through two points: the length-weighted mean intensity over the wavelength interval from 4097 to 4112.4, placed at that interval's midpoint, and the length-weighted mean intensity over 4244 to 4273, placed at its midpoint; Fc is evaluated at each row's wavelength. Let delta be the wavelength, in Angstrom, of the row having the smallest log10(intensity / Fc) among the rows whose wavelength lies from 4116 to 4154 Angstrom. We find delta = 4148.09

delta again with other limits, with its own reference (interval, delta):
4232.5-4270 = 4233.97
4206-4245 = 4226.18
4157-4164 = 4163.40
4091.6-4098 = 4097.77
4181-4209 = 4186.47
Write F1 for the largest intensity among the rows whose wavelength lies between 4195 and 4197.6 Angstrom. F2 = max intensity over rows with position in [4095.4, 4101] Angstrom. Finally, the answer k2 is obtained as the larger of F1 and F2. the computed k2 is 22.9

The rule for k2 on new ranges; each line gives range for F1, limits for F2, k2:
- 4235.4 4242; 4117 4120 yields 25.6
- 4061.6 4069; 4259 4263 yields 24.2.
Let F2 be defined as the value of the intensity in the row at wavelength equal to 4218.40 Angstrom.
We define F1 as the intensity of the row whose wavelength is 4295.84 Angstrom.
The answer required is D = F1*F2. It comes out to 506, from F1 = 22.3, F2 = 22.7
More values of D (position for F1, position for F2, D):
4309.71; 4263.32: 501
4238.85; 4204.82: 568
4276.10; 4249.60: 444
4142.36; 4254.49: 449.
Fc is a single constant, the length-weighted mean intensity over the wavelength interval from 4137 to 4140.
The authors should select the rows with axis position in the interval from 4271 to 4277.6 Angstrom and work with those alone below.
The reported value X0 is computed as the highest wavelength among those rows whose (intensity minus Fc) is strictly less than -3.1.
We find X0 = 4276.10 Angstrom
